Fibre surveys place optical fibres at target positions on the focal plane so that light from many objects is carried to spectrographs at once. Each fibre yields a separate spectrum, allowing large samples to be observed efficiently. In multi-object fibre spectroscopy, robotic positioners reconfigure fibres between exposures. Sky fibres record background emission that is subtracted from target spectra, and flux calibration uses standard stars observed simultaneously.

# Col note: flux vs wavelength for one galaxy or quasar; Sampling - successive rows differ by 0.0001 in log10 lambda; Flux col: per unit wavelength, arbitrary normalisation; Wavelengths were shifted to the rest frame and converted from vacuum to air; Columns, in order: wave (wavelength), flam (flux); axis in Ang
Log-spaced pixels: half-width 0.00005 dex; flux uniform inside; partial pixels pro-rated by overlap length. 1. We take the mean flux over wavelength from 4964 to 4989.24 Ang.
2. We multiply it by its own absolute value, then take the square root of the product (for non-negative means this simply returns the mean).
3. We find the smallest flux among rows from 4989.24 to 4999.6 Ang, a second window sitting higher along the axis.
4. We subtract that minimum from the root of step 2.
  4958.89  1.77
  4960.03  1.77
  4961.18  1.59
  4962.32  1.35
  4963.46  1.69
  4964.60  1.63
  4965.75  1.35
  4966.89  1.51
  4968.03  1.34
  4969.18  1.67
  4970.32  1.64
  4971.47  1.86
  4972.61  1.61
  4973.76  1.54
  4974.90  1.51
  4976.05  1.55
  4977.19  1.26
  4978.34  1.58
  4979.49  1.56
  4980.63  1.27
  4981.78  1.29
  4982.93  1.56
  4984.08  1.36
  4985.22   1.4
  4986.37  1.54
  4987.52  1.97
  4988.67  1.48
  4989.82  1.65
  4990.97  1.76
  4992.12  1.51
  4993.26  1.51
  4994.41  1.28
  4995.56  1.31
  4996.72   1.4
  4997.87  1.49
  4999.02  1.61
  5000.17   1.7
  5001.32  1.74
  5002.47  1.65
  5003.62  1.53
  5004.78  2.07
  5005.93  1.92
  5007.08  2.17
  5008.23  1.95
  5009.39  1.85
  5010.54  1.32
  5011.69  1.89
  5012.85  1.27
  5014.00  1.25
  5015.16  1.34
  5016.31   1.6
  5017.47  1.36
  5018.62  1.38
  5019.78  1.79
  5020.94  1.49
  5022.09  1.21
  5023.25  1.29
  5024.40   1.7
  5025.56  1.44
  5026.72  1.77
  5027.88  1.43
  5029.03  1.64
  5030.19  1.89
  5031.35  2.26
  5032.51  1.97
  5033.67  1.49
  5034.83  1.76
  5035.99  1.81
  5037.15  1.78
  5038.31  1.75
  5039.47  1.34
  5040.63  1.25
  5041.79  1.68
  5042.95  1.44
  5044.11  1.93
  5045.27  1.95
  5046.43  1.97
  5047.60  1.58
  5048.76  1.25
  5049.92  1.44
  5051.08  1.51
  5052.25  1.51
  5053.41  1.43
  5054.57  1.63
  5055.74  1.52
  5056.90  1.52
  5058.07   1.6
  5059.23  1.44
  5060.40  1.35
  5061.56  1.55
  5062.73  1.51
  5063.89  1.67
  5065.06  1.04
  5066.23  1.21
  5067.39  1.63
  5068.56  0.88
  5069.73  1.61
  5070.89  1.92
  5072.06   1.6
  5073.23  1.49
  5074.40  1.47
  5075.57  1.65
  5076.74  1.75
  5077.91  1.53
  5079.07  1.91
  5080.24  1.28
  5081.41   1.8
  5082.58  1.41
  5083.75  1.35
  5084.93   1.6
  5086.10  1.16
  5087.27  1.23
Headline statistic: 0.24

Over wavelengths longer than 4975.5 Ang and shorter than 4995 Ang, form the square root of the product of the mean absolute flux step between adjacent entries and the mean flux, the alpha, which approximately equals 0.554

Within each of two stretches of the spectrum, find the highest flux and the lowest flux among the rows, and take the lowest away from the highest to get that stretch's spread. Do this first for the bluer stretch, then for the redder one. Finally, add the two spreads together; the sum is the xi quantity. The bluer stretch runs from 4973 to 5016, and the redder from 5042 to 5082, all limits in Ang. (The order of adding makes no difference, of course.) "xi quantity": 2.01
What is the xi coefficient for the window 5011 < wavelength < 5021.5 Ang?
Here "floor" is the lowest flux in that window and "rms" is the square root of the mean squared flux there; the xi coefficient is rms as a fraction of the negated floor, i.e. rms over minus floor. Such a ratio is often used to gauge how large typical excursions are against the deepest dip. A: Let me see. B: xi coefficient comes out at -1.20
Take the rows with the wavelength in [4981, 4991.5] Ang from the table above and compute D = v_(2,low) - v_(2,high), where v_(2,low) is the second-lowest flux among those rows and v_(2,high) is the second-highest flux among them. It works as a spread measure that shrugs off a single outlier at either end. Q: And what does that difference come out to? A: -0.40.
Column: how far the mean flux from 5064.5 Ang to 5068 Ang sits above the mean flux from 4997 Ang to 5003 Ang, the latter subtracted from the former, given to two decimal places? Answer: -0.34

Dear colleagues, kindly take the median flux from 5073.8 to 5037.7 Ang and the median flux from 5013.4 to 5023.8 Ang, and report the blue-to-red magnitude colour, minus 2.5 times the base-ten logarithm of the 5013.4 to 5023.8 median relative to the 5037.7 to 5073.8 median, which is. 0.12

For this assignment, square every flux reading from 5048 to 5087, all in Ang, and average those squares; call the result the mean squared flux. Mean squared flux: 2.27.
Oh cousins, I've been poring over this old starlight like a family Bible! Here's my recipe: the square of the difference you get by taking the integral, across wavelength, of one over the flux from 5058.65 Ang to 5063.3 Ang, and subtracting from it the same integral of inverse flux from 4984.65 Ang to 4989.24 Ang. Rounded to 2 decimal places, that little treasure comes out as 0.07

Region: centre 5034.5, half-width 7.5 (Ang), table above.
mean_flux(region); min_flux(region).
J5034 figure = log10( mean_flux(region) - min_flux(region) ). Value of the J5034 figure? -0.35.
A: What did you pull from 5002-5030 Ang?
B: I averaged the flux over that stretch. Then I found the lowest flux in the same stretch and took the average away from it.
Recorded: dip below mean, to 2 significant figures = -0.39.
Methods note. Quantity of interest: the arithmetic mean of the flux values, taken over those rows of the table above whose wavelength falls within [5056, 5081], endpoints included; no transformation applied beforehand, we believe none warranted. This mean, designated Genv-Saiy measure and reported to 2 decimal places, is 1.51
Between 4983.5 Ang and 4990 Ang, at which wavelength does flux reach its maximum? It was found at 4987.52 Ang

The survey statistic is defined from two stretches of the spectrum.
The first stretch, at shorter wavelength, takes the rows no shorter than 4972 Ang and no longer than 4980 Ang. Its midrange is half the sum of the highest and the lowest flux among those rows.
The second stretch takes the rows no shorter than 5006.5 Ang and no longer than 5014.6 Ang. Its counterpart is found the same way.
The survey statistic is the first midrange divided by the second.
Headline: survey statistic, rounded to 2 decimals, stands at 0.84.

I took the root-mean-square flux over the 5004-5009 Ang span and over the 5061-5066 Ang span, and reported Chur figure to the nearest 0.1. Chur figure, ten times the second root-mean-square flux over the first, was 7.2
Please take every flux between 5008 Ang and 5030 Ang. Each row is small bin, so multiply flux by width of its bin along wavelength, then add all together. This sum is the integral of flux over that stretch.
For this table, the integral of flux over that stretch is 33.5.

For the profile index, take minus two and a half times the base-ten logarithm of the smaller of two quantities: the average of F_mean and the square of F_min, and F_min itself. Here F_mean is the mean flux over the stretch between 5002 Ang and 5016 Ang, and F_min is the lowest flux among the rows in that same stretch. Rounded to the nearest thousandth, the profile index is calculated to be -0.242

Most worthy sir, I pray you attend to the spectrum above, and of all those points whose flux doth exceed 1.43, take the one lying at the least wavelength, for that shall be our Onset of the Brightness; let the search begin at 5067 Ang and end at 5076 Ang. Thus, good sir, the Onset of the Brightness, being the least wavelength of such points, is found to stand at 5067.39 Ang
